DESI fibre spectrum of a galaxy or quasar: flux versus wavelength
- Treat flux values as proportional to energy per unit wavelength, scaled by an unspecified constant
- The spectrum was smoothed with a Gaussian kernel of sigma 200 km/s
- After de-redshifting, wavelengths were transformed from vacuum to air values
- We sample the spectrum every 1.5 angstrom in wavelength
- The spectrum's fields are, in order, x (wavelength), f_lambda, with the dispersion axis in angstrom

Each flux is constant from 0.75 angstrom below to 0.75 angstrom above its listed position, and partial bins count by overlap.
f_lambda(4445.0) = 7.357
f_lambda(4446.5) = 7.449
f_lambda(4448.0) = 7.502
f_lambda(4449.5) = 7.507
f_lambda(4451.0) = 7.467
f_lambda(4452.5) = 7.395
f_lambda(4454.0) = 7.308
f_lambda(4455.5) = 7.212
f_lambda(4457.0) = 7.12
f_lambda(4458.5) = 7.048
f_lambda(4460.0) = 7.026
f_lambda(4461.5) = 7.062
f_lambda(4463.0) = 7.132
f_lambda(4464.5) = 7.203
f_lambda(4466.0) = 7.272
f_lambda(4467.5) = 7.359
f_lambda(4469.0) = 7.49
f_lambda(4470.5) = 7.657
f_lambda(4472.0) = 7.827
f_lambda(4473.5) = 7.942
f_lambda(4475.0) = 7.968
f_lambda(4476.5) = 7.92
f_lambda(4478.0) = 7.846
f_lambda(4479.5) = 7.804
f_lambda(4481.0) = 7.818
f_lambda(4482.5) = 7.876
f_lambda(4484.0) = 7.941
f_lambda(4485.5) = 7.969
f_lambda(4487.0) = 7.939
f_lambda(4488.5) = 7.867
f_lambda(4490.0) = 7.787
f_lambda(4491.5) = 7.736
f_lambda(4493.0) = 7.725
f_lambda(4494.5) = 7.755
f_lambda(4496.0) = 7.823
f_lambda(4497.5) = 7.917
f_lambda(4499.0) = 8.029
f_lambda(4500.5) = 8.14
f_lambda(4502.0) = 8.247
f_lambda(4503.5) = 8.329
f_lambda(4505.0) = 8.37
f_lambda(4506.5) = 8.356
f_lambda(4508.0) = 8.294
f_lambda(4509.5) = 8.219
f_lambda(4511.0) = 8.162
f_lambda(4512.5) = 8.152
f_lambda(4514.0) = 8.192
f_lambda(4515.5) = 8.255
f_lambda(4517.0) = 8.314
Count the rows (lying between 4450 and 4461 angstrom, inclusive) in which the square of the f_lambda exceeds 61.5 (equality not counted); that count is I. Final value 0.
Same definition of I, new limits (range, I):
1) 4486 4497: 2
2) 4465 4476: 2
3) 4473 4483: 5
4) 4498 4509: 7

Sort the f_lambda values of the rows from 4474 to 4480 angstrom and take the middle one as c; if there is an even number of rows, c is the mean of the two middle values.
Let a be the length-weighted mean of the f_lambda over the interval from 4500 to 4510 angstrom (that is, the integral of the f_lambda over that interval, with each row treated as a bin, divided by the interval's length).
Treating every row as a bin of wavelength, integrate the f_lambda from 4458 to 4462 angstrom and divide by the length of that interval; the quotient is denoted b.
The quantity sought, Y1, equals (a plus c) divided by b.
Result 2.30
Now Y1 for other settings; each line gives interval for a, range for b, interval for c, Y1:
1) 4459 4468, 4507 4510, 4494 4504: 1.84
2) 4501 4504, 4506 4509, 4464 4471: 1.88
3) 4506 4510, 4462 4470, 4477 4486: 2.21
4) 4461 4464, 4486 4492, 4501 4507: 1.97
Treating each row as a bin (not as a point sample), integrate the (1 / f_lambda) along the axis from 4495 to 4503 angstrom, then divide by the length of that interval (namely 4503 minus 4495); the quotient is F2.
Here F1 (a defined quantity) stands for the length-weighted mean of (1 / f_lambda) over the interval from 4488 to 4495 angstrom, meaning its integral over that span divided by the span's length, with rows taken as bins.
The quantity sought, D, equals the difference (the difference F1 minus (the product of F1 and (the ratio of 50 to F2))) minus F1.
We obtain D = -51.7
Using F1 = 0.129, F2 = 0.125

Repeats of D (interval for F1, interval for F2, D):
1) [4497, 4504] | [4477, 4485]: -48.3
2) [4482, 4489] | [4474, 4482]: -49.7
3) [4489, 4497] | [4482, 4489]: -51.0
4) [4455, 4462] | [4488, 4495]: -54.8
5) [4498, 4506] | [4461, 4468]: -43.8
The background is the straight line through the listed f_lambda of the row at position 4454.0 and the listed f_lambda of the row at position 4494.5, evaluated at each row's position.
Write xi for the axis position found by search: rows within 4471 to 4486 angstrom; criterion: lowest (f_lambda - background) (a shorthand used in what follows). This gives 4481.0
